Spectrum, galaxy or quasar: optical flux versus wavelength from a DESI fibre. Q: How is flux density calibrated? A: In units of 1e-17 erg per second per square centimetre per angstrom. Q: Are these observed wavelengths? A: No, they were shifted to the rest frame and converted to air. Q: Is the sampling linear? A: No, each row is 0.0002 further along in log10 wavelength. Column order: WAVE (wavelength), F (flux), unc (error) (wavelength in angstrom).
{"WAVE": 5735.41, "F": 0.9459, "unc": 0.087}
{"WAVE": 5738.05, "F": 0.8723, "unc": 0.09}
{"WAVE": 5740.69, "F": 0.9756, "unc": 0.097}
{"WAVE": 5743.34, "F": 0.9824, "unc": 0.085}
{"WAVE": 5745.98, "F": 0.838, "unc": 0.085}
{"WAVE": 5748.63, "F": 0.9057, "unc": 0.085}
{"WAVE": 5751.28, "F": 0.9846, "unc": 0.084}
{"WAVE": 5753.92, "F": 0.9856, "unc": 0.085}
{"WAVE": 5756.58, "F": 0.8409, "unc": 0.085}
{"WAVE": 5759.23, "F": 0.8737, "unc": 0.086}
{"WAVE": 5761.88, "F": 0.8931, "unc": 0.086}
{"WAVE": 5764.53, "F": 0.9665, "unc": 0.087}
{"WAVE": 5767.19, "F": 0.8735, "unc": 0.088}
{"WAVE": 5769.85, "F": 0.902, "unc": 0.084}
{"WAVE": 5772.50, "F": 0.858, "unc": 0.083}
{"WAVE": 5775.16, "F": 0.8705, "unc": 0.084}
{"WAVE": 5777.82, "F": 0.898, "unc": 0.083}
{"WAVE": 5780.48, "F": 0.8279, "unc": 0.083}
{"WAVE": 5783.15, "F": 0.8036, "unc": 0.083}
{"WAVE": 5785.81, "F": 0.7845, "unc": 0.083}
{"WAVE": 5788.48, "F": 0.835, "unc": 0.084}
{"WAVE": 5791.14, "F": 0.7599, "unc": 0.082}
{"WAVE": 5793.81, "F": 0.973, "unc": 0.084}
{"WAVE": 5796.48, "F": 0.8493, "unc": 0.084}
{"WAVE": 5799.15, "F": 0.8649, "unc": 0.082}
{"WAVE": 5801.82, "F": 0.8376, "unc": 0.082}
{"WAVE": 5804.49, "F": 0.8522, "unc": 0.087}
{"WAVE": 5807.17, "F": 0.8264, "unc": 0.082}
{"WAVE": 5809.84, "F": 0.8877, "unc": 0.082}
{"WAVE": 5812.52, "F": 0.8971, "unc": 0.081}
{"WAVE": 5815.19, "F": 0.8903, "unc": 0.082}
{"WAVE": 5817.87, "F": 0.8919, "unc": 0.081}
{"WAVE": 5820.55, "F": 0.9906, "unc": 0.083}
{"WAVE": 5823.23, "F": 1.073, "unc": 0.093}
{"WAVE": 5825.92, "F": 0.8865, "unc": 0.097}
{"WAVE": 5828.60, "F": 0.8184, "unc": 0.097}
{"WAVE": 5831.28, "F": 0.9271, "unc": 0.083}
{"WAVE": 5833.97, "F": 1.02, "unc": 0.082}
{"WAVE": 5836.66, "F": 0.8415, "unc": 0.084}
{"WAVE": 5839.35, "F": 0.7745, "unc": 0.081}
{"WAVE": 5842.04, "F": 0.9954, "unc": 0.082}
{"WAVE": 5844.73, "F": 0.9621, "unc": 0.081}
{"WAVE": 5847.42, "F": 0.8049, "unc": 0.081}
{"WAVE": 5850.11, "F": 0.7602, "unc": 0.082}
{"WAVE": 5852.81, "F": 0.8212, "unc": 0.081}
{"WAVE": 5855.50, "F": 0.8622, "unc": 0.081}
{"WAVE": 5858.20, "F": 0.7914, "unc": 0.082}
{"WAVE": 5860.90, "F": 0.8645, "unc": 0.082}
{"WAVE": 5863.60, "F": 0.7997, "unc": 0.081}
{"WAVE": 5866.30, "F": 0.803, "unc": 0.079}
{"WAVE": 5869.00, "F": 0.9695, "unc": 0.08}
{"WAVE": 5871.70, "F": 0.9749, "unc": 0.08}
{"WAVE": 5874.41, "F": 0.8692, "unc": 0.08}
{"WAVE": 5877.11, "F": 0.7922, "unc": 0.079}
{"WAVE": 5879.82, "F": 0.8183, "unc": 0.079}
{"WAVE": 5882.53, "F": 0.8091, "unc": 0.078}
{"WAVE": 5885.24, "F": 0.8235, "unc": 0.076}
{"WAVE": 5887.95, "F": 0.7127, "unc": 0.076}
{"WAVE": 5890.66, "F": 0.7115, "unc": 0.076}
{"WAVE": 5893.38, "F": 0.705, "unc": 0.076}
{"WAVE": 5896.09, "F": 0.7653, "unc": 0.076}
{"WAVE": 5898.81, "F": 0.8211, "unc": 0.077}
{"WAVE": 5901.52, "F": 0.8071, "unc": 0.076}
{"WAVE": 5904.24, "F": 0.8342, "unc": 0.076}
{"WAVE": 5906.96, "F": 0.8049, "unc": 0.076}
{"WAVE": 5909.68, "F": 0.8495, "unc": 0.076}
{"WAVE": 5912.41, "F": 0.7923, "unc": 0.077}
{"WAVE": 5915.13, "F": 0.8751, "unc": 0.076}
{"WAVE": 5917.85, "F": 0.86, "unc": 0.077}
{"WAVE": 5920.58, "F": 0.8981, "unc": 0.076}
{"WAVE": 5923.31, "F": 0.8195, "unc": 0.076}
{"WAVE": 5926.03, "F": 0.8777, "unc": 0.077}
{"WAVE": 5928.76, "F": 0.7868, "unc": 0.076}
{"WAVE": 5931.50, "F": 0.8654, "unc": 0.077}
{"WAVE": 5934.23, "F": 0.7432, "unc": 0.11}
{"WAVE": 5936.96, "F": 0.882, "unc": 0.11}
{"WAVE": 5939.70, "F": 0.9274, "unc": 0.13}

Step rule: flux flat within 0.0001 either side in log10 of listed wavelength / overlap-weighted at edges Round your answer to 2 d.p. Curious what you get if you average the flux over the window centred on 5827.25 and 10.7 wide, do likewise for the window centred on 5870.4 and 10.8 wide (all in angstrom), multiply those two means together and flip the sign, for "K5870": -0.84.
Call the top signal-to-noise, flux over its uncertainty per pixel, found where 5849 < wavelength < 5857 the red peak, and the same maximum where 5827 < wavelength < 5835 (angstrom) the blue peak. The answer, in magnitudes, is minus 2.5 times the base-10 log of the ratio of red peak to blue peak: 0.17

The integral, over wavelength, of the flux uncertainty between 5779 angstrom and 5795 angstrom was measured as 1.33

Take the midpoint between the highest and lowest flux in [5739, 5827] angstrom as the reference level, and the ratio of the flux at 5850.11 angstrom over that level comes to 0.830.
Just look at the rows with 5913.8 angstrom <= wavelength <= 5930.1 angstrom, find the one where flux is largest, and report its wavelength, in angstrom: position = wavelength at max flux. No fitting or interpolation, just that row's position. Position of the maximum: 5920.58 angstrom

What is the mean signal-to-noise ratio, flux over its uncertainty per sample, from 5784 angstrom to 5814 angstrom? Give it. 10.3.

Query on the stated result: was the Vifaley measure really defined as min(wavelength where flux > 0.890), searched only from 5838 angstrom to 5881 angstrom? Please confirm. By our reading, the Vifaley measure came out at 5842.04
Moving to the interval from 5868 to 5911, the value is 5869.00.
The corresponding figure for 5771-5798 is 5777.82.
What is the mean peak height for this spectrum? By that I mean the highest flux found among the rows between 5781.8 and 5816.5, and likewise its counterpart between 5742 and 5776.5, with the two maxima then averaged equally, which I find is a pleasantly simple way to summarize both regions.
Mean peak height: 0.98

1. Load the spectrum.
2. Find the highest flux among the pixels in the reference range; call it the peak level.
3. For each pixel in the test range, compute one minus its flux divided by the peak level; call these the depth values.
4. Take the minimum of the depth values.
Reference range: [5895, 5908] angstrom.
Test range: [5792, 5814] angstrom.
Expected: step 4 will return -0.166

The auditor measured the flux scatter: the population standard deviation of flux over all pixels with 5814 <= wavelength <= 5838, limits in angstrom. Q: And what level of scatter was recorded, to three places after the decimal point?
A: 0.080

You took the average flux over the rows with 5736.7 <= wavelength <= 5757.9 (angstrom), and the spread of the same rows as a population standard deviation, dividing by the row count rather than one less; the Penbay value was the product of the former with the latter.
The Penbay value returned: 0.057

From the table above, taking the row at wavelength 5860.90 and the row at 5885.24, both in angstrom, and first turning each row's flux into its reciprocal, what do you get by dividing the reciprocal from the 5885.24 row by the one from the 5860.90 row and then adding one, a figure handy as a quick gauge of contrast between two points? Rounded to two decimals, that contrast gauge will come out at 2.05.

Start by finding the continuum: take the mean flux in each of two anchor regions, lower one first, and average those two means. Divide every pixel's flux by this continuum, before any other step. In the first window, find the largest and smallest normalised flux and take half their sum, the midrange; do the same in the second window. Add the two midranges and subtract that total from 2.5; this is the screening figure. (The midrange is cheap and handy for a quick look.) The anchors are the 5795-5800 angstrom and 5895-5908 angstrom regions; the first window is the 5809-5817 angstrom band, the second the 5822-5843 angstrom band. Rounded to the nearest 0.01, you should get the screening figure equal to 0.32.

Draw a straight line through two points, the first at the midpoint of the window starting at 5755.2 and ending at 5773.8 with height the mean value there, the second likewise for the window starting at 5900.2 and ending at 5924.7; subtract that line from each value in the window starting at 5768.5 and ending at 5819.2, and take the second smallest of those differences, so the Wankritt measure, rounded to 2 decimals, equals -0.10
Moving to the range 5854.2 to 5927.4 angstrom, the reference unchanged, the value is -0.13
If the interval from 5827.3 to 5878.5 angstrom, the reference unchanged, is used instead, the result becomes -0.09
